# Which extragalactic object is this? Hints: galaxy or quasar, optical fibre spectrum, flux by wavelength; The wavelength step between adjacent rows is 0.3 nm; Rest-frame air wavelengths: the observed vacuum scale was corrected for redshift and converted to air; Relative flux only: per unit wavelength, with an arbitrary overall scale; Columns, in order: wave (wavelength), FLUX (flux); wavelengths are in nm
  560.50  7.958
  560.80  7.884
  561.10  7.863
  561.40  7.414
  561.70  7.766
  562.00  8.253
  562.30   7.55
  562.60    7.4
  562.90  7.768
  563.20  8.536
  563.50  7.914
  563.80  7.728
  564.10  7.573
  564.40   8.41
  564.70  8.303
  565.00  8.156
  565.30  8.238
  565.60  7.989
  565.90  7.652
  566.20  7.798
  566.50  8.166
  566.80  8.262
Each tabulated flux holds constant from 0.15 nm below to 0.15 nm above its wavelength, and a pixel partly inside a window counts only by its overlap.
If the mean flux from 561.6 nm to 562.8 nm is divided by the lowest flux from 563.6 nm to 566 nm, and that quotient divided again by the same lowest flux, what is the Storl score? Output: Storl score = 0.135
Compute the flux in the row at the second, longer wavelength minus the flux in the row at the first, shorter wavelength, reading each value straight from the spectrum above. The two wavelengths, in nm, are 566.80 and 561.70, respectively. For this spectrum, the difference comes 0.50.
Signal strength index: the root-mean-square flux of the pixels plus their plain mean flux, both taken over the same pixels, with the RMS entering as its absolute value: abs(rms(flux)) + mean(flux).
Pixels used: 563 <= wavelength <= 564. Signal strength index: 16.1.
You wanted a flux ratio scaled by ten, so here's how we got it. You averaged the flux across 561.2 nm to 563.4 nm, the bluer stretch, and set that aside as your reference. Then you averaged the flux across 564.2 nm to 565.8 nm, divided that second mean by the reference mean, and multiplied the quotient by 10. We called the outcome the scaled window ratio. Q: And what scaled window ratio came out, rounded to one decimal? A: 10.5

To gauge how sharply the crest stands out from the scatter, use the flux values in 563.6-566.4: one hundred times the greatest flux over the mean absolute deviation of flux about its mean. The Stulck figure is 3204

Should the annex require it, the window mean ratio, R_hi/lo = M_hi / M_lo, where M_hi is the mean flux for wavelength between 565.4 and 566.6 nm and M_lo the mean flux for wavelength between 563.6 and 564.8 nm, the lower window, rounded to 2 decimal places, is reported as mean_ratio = 0.99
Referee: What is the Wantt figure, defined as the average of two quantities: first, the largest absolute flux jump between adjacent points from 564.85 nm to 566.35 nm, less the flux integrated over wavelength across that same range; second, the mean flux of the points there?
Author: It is -1.82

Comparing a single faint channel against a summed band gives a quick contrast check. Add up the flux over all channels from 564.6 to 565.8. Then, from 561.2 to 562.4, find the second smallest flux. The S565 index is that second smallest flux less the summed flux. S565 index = -25.1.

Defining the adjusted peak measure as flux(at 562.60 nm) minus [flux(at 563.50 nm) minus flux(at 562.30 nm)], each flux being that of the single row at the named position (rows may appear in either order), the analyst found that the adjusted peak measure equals 7.0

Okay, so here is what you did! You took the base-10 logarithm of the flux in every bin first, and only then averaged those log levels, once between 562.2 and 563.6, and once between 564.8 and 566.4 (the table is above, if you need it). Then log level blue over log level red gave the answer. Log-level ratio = 0.991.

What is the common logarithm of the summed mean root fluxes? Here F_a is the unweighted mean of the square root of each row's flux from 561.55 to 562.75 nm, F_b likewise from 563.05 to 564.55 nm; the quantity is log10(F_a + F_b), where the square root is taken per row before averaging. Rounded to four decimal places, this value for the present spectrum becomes 0.7494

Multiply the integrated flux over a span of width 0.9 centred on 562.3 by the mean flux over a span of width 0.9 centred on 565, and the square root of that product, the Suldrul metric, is 7.57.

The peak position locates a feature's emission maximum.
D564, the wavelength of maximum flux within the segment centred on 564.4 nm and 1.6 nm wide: 564.40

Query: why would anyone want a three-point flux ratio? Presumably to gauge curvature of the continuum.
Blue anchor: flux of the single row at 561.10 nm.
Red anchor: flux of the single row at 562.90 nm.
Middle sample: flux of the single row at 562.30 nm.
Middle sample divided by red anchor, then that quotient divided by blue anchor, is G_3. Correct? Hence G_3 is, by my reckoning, 0.124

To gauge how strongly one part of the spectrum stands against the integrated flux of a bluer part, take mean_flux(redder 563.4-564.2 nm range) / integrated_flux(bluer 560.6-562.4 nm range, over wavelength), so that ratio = 0.55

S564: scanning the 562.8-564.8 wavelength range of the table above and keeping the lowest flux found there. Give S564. 7.573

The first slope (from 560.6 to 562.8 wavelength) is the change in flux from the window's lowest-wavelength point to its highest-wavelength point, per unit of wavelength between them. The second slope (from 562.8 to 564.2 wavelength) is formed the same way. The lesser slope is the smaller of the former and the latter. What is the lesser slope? -0.27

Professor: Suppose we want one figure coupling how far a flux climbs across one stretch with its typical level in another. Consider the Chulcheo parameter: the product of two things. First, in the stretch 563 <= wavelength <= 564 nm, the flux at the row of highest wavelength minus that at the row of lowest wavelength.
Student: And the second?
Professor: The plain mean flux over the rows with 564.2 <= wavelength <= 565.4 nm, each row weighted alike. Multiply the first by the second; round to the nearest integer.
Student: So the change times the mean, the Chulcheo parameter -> -7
